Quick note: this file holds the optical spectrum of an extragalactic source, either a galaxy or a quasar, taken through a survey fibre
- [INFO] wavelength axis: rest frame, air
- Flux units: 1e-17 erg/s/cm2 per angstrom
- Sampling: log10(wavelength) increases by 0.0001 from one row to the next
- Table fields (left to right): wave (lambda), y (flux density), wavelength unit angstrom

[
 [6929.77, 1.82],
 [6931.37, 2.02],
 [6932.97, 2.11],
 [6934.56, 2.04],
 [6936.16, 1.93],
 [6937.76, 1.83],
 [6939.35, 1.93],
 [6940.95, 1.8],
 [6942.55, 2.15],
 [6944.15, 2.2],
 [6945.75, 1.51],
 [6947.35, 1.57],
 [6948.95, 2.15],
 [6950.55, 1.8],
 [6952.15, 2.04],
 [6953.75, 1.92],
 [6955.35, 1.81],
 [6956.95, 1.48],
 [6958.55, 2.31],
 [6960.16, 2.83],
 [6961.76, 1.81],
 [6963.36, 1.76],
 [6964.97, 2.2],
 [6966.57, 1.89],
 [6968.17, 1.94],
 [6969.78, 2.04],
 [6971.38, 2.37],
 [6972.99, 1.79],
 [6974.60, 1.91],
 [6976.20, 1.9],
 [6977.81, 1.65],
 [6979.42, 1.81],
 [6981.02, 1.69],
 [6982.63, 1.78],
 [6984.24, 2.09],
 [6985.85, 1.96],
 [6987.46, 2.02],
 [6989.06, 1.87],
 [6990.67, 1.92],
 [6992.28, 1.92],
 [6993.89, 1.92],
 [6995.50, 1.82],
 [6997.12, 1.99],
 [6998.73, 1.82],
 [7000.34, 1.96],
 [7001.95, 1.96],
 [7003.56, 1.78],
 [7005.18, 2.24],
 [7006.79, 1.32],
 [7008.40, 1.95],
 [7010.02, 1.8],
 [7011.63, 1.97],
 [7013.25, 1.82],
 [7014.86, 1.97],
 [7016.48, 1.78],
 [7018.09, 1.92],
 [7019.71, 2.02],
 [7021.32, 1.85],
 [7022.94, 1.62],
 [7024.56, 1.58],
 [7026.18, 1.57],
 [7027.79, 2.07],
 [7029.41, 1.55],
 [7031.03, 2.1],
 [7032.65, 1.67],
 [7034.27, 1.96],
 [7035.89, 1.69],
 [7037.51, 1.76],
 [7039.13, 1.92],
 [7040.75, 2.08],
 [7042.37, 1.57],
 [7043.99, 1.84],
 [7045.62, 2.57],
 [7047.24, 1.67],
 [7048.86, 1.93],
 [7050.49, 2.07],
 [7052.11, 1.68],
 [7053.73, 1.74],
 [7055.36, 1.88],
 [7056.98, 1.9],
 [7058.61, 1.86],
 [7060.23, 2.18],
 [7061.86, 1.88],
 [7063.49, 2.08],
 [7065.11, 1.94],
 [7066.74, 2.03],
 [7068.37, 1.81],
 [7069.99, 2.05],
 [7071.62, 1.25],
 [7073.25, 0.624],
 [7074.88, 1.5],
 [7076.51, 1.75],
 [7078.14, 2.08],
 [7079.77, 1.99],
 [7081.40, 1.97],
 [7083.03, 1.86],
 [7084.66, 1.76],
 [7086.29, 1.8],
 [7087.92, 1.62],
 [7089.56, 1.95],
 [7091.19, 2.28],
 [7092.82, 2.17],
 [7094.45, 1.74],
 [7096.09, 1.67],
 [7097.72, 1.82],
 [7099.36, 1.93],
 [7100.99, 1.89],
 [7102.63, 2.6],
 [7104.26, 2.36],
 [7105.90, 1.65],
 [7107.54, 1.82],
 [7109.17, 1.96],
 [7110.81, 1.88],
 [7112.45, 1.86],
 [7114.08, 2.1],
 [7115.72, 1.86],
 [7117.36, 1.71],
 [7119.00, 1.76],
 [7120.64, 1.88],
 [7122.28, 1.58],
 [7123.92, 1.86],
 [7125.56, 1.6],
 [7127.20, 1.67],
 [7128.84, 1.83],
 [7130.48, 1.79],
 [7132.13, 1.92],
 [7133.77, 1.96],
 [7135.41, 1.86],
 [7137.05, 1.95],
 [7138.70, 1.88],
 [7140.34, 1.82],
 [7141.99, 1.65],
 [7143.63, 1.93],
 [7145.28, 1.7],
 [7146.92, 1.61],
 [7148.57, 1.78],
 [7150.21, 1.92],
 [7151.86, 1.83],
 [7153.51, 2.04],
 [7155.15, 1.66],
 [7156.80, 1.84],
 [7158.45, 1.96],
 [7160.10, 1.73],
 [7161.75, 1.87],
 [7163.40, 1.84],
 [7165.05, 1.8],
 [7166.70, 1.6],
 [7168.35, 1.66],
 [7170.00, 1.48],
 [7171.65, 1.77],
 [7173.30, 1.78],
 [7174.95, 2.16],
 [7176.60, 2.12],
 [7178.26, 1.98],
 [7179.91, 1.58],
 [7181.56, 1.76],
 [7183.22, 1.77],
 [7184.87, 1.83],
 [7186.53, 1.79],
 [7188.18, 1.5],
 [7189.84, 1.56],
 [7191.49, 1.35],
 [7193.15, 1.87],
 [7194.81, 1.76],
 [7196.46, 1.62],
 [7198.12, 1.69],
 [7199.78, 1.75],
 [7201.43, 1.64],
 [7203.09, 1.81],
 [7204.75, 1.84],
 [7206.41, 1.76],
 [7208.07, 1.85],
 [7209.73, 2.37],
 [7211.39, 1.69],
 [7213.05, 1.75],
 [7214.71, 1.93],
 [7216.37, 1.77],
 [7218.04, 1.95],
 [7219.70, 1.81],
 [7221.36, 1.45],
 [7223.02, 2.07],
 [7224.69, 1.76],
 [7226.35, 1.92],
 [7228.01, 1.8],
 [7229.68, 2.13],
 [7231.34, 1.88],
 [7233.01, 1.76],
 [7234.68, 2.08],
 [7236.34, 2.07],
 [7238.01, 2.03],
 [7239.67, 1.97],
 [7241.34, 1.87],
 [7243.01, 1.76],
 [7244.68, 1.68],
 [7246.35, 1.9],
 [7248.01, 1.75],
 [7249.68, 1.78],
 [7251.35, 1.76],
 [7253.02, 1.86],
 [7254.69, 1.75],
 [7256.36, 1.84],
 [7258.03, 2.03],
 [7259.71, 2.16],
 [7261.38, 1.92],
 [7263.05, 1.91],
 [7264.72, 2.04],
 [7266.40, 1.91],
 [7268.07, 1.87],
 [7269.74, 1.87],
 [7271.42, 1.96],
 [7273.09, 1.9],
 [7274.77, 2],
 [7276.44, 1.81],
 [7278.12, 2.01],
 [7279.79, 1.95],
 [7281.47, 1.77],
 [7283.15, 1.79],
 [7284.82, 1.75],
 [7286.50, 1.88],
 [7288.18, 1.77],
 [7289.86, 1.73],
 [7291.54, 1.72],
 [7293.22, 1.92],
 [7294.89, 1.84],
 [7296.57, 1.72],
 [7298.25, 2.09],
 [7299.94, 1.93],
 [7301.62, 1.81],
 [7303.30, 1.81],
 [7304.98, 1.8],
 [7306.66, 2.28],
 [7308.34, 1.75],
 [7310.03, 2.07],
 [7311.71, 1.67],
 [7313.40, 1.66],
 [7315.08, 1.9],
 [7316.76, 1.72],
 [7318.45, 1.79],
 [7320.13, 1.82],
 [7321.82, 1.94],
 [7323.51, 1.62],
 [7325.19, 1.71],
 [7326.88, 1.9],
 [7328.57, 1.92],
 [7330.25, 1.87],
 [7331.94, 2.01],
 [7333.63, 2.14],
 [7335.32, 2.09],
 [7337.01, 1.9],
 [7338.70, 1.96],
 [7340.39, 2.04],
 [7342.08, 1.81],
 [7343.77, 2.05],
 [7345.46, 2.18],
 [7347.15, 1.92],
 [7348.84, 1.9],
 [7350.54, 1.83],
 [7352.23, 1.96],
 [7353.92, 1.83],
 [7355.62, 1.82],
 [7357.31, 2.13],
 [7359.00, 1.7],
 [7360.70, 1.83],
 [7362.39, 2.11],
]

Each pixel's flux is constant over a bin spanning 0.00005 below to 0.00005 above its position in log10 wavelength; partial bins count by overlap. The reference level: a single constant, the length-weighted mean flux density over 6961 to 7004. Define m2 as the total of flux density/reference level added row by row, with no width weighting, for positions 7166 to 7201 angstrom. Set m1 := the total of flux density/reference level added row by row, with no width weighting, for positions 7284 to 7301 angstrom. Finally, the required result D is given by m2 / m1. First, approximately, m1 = 10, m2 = 19.0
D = 2.0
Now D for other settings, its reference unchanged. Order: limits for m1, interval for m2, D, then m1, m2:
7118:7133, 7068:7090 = 1.5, 8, 12.6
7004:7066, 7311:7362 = 0.8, 37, 29.6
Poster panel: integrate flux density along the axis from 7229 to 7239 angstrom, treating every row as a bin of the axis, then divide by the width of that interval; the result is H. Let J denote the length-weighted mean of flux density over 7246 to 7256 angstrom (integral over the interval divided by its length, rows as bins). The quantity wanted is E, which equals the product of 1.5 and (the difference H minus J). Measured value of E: 0.29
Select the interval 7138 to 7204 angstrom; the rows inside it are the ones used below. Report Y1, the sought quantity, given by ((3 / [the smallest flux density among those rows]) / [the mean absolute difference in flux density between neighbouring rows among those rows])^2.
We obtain 190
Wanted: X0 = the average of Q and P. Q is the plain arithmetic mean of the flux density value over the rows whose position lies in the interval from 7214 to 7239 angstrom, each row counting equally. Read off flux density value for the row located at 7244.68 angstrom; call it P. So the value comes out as 1.79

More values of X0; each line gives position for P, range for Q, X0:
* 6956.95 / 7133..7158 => 1.65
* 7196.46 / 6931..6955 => 1.78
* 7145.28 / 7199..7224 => 1.76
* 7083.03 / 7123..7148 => 1.83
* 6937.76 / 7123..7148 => 1.82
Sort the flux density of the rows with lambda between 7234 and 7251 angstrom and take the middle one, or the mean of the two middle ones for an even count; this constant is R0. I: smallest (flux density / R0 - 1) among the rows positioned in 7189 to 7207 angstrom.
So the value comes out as -0.28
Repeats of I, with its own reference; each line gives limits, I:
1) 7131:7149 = -0.15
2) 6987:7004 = -0.06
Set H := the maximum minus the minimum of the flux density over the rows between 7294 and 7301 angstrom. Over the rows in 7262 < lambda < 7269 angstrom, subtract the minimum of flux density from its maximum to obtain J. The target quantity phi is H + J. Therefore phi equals 0.5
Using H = 0.37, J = 0.17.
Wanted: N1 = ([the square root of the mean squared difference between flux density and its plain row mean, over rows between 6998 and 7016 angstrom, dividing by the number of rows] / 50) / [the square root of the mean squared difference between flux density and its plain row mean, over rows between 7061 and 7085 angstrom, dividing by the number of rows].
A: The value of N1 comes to 0.011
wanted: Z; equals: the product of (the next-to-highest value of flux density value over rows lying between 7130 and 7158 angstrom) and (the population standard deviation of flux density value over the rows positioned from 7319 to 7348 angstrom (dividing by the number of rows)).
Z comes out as 0.28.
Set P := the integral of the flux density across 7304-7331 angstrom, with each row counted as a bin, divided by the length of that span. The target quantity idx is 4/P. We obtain 2.18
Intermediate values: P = 1.84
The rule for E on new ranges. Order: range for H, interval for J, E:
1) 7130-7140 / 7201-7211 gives 0.02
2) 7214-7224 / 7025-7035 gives 0.02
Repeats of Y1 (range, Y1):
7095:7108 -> 36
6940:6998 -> 65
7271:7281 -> 185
